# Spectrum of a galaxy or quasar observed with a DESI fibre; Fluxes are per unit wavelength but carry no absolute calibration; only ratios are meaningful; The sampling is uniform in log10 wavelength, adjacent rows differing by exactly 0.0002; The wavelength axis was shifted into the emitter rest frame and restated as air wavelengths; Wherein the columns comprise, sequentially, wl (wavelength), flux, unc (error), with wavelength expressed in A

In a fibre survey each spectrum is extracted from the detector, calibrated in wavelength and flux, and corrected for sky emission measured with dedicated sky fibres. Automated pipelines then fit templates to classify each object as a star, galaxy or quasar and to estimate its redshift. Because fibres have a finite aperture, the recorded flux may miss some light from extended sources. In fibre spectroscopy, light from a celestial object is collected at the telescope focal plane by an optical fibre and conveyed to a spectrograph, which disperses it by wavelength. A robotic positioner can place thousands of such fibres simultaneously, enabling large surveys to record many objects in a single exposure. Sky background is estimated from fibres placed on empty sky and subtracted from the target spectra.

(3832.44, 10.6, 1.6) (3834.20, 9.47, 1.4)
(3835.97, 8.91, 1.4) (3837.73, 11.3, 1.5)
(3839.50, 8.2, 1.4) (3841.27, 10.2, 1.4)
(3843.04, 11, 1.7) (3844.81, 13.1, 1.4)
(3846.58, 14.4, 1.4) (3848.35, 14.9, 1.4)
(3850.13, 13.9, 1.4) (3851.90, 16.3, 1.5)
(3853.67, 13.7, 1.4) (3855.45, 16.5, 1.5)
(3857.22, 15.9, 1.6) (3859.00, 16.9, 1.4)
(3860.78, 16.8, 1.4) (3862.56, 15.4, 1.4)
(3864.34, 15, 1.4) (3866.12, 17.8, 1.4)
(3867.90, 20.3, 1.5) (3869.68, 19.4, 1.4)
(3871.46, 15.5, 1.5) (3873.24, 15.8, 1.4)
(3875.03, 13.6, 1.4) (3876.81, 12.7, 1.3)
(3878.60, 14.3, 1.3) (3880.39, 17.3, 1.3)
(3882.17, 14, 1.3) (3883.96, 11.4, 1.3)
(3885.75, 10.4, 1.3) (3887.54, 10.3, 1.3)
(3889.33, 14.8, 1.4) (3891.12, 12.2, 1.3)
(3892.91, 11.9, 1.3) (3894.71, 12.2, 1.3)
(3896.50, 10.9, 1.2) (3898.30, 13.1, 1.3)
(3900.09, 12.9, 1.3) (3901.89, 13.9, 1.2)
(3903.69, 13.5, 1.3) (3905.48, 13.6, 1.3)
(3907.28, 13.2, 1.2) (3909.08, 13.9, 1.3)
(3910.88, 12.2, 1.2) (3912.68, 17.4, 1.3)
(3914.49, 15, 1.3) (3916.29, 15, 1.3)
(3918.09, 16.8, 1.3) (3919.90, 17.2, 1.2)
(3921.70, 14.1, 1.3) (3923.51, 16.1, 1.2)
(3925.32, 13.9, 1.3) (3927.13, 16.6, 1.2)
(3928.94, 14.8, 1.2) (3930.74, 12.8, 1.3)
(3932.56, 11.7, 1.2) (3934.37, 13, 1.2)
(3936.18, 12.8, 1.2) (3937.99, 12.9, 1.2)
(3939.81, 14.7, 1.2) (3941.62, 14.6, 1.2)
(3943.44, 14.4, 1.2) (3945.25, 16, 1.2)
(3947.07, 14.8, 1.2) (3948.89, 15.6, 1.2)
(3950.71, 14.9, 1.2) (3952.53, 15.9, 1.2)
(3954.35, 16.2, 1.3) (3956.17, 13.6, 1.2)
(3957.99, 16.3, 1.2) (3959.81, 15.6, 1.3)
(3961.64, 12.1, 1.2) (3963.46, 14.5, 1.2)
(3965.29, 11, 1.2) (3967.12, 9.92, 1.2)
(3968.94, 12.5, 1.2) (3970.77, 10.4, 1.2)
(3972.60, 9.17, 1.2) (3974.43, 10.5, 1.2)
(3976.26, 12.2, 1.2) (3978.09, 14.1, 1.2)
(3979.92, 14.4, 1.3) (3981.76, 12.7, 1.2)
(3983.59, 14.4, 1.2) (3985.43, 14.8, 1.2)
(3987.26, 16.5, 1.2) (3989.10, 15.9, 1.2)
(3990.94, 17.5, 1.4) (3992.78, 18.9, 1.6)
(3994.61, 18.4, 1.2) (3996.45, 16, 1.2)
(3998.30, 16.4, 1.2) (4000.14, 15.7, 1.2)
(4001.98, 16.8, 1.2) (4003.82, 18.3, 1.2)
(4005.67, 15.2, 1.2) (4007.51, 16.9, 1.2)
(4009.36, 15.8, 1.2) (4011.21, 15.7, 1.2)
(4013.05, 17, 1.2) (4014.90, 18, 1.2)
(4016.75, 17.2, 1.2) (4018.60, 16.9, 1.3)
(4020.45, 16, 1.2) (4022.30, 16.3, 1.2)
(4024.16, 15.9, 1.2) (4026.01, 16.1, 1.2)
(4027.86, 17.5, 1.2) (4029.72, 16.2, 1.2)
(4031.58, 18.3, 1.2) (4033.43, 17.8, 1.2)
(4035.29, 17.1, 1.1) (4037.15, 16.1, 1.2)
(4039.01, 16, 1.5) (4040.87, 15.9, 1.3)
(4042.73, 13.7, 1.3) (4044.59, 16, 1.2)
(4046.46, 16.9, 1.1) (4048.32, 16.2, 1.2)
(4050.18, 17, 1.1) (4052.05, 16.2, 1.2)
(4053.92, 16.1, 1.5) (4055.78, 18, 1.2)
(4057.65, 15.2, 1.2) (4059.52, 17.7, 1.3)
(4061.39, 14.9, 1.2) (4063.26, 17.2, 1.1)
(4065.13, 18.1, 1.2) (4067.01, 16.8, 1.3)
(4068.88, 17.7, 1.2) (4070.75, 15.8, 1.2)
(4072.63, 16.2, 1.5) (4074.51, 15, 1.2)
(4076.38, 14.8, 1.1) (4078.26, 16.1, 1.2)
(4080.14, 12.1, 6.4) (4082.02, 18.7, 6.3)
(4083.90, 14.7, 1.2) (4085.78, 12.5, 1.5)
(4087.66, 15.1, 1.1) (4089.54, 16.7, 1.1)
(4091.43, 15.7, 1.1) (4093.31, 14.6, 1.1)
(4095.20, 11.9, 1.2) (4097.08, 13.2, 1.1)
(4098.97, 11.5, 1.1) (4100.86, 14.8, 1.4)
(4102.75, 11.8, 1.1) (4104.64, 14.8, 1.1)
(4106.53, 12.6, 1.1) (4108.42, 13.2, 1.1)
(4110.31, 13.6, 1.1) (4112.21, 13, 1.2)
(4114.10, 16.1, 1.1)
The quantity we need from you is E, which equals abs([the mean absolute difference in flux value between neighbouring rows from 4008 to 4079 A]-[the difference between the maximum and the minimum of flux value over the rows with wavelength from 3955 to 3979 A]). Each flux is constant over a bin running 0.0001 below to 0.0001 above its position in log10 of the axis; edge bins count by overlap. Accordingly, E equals 6.0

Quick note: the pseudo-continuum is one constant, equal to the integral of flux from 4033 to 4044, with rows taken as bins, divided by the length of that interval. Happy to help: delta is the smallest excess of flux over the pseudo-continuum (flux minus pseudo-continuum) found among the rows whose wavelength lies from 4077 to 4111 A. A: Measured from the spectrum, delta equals -4.5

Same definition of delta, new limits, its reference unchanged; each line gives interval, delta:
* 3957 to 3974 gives -6.8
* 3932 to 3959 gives -4.3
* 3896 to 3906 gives -5.1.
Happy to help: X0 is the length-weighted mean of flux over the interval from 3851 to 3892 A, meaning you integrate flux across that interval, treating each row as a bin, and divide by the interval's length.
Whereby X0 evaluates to 15.1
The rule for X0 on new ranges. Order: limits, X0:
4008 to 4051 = 16.5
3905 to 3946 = 14.5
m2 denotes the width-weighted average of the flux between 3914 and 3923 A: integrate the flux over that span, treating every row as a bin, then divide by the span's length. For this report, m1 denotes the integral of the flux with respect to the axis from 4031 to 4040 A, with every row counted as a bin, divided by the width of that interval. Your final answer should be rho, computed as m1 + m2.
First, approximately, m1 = 17.0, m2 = 15.7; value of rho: 32.7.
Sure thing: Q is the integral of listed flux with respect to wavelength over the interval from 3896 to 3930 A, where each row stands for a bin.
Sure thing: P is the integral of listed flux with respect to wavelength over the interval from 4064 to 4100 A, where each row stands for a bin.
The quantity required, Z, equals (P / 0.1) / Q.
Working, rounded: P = 544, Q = 492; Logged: 11.1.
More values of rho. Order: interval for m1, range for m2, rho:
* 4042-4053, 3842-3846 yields 28.2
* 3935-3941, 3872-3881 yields 28.2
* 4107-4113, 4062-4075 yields 29.9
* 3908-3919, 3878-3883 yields 30.3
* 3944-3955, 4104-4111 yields 29.0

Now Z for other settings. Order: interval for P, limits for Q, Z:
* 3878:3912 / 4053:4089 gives 7.7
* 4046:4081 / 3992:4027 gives 9.7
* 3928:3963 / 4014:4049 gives 8.7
